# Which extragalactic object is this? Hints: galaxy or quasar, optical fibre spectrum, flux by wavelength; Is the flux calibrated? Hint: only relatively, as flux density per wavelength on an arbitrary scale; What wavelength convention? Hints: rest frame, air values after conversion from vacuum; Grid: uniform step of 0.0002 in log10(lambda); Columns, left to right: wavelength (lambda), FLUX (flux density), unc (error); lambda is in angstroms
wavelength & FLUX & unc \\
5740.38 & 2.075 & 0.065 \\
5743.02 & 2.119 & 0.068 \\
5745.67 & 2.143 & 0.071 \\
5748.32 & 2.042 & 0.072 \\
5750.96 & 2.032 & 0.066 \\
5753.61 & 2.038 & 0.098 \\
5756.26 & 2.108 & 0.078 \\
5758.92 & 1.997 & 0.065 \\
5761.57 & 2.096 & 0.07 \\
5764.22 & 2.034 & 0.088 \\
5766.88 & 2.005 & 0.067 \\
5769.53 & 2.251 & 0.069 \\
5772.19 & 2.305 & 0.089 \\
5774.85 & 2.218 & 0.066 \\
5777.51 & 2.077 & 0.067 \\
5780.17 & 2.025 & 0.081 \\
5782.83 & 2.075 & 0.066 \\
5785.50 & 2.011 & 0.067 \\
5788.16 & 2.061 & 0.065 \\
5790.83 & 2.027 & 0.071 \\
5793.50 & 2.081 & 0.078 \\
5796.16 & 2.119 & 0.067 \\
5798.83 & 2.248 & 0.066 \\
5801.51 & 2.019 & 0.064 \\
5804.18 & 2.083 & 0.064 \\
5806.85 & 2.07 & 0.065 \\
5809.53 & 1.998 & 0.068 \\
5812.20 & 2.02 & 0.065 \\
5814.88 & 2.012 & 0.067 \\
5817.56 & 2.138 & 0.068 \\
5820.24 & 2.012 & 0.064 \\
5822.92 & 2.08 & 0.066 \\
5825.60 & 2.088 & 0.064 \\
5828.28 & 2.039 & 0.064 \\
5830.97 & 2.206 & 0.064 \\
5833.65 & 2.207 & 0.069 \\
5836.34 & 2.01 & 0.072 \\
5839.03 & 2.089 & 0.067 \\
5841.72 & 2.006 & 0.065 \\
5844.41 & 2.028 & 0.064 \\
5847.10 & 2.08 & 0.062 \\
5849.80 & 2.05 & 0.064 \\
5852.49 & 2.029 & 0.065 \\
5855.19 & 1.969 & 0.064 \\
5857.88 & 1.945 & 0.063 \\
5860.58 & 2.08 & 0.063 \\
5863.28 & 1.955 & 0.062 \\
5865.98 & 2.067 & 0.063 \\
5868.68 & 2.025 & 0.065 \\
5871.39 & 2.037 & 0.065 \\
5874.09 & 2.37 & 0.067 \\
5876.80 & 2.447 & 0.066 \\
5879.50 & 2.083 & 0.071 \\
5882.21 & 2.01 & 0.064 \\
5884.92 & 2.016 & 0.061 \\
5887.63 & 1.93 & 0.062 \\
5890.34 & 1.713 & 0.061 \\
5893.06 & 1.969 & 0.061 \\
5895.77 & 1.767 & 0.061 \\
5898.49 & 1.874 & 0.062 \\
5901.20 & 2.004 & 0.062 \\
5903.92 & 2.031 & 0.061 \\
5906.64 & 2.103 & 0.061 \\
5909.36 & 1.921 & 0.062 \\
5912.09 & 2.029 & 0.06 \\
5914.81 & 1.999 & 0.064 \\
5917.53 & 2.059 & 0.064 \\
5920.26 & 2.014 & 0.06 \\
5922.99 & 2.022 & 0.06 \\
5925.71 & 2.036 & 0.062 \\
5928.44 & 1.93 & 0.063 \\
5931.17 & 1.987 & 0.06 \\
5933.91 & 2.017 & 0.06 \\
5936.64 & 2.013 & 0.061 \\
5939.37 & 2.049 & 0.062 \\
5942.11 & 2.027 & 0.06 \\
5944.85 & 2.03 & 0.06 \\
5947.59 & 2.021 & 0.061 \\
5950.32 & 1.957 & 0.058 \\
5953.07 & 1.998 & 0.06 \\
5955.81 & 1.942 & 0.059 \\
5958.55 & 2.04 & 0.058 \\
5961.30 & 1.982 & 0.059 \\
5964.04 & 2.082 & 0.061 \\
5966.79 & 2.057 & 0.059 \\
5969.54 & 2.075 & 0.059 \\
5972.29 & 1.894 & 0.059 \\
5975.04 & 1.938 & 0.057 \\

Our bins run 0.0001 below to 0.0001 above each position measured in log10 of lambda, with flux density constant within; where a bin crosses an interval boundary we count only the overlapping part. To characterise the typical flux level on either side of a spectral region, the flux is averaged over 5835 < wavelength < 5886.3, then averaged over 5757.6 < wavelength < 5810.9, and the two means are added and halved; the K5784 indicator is 2.08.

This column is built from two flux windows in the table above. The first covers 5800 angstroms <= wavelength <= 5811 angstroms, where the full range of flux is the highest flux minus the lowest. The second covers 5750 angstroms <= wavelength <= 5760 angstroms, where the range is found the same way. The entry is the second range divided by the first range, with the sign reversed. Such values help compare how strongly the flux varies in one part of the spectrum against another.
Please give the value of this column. -1.3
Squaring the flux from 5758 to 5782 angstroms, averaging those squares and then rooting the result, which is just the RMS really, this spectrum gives 2.11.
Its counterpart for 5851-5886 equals 2.08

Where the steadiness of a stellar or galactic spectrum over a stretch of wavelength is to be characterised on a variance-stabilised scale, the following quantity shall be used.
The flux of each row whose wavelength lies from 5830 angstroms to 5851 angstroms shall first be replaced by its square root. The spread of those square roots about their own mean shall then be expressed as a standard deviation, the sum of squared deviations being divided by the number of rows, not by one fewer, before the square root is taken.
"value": 0.026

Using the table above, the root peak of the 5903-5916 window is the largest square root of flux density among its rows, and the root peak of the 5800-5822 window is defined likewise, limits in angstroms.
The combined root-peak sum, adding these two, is 2.912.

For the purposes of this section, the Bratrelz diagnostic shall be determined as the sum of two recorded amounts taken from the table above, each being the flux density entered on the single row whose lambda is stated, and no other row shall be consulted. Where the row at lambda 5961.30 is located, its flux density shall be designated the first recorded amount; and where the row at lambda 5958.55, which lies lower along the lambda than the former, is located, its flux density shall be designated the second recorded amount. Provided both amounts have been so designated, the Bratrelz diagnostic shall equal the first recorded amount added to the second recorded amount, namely 4.02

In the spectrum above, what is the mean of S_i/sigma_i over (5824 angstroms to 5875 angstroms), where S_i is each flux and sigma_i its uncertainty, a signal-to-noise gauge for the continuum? 31.9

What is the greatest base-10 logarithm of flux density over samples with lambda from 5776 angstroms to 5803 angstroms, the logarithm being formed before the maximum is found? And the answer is 0.35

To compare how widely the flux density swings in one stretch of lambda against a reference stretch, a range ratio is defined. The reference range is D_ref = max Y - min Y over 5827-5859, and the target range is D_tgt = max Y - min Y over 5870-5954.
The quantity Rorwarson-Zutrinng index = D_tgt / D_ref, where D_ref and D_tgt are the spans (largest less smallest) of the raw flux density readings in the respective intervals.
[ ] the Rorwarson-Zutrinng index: 2.8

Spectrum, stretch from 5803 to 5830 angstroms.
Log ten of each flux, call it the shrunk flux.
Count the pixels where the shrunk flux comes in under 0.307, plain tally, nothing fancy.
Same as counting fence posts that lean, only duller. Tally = 4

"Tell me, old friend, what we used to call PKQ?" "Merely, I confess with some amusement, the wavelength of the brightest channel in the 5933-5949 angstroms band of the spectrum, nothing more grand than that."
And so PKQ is 5939.37 angstroms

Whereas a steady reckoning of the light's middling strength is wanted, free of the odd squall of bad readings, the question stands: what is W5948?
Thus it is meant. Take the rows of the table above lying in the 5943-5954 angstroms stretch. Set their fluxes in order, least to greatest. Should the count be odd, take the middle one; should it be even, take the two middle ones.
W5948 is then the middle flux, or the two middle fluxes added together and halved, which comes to 2.01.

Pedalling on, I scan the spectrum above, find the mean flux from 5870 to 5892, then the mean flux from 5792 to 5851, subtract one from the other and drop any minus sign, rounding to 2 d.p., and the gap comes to 0.00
